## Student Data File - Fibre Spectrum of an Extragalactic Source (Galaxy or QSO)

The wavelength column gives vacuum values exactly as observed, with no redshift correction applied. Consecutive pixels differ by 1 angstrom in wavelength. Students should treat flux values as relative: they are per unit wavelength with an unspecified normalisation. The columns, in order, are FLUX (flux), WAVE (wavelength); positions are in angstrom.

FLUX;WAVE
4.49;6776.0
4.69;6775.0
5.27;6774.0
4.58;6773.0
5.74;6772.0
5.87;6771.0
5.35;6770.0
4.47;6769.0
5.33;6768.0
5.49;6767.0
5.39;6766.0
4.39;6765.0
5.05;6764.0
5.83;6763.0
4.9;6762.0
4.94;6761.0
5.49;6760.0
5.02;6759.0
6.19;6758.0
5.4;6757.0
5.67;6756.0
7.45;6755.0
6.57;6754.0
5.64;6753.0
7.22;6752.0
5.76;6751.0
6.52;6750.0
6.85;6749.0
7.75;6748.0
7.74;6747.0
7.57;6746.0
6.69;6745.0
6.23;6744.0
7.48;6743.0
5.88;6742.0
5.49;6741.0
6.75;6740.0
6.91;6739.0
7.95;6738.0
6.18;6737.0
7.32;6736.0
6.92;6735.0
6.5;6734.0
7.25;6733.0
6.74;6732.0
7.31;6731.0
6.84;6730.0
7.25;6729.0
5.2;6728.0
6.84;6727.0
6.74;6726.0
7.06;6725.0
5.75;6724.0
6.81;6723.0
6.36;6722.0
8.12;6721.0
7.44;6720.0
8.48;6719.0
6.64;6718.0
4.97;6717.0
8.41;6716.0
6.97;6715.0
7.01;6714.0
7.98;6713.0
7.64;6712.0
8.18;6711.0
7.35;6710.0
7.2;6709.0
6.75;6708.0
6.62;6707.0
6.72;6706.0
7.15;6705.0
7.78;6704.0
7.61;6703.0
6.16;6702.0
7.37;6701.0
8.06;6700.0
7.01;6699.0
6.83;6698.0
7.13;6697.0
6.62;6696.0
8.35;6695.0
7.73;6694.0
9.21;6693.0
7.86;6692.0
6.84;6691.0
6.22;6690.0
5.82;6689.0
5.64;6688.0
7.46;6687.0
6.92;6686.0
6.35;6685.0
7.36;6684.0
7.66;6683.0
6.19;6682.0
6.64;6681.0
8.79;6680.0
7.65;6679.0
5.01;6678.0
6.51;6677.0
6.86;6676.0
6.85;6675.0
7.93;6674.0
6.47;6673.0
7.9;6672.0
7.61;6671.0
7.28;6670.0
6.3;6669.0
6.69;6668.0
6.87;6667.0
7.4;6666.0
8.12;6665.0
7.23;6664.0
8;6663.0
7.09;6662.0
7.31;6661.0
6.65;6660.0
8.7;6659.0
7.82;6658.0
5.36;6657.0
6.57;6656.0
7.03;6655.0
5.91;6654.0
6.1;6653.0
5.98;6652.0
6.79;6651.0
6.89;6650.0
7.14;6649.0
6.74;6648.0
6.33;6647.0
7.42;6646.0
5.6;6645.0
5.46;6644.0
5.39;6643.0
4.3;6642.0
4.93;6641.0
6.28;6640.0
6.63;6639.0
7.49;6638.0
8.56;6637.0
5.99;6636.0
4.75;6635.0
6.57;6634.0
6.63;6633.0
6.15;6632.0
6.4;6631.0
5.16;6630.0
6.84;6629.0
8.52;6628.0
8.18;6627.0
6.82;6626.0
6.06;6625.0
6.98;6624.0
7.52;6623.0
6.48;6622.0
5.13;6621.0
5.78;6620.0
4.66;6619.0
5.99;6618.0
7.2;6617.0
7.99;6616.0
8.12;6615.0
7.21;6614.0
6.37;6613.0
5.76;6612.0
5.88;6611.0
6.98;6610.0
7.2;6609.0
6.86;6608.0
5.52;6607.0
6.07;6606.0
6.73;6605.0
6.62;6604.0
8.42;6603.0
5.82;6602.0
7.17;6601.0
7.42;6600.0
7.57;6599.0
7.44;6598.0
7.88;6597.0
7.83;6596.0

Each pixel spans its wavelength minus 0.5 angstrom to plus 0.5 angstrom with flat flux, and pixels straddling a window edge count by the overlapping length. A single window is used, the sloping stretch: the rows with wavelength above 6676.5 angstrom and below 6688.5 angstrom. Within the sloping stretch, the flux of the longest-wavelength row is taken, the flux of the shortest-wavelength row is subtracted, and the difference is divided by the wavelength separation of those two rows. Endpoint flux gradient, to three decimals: -0.079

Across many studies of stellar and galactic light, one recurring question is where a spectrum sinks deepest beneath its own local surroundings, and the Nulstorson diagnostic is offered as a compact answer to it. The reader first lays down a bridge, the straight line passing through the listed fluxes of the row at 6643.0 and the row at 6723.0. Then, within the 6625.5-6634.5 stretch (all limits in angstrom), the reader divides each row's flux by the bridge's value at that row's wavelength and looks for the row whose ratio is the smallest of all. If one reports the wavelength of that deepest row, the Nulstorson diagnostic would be 6630.0 angstrom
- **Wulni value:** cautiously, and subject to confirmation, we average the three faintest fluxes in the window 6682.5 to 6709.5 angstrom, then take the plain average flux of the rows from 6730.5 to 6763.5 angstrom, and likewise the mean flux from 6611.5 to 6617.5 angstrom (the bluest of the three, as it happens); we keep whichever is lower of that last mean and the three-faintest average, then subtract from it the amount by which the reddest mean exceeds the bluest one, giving 6.5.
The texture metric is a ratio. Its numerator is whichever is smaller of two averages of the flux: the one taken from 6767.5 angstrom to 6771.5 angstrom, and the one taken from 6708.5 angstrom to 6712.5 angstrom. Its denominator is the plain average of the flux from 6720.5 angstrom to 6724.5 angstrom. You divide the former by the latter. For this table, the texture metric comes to 0.78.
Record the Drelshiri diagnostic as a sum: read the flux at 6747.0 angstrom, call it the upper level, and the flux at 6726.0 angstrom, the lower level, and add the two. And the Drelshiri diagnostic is 14.5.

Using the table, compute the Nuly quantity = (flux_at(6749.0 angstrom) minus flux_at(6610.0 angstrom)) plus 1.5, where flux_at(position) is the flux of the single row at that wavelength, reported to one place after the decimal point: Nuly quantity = 1.4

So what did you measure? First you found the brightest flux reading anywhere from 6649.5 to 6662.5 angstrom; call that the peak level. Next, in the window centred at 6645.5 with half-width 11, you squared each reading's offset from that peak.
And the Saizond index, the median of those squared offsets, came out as 5.7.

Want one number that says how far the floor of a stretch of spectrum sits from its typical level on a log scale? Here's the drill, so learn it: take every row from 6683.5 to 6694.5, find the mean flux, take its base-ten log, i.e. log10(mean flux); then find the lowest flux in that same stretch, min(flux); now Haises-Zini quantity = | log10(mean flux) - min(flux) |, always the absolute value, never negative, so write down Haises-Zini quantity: 4.79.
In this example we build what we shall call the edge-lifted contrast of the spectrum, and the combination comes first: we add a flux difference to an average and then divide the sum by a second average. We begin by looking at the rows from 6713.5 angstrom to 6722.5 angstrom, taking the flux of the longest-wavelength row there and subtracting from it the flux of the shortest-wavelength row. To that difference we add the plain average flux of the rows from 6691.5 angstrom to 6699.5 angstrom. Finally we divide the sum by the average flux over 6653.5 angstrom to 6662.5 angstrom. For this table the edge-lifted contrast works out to 1.0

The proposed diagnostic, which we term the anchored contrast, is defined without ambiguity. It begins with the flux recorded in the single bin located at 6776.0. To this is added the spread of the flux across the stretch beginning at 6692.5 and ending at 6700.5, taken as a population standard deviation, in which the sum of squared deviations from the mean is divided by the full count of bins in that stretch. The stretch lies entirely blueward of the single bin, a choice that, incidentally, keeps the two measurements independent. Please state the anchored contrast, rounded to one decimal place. 5.3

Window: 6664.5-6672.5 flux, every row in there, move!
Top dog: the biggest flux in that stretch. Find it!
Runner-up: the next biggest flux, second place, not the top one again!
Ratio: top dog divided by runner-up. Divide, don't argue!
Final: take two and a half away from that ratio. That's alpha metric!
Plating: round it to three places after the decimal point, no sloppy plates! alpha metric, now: -1.472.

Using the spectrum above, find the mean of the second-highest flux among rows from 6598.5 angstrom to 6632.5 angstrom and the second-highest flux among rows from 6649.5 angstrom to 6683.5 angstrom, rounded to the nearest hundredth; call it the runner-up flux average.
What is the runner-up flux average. 8.56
